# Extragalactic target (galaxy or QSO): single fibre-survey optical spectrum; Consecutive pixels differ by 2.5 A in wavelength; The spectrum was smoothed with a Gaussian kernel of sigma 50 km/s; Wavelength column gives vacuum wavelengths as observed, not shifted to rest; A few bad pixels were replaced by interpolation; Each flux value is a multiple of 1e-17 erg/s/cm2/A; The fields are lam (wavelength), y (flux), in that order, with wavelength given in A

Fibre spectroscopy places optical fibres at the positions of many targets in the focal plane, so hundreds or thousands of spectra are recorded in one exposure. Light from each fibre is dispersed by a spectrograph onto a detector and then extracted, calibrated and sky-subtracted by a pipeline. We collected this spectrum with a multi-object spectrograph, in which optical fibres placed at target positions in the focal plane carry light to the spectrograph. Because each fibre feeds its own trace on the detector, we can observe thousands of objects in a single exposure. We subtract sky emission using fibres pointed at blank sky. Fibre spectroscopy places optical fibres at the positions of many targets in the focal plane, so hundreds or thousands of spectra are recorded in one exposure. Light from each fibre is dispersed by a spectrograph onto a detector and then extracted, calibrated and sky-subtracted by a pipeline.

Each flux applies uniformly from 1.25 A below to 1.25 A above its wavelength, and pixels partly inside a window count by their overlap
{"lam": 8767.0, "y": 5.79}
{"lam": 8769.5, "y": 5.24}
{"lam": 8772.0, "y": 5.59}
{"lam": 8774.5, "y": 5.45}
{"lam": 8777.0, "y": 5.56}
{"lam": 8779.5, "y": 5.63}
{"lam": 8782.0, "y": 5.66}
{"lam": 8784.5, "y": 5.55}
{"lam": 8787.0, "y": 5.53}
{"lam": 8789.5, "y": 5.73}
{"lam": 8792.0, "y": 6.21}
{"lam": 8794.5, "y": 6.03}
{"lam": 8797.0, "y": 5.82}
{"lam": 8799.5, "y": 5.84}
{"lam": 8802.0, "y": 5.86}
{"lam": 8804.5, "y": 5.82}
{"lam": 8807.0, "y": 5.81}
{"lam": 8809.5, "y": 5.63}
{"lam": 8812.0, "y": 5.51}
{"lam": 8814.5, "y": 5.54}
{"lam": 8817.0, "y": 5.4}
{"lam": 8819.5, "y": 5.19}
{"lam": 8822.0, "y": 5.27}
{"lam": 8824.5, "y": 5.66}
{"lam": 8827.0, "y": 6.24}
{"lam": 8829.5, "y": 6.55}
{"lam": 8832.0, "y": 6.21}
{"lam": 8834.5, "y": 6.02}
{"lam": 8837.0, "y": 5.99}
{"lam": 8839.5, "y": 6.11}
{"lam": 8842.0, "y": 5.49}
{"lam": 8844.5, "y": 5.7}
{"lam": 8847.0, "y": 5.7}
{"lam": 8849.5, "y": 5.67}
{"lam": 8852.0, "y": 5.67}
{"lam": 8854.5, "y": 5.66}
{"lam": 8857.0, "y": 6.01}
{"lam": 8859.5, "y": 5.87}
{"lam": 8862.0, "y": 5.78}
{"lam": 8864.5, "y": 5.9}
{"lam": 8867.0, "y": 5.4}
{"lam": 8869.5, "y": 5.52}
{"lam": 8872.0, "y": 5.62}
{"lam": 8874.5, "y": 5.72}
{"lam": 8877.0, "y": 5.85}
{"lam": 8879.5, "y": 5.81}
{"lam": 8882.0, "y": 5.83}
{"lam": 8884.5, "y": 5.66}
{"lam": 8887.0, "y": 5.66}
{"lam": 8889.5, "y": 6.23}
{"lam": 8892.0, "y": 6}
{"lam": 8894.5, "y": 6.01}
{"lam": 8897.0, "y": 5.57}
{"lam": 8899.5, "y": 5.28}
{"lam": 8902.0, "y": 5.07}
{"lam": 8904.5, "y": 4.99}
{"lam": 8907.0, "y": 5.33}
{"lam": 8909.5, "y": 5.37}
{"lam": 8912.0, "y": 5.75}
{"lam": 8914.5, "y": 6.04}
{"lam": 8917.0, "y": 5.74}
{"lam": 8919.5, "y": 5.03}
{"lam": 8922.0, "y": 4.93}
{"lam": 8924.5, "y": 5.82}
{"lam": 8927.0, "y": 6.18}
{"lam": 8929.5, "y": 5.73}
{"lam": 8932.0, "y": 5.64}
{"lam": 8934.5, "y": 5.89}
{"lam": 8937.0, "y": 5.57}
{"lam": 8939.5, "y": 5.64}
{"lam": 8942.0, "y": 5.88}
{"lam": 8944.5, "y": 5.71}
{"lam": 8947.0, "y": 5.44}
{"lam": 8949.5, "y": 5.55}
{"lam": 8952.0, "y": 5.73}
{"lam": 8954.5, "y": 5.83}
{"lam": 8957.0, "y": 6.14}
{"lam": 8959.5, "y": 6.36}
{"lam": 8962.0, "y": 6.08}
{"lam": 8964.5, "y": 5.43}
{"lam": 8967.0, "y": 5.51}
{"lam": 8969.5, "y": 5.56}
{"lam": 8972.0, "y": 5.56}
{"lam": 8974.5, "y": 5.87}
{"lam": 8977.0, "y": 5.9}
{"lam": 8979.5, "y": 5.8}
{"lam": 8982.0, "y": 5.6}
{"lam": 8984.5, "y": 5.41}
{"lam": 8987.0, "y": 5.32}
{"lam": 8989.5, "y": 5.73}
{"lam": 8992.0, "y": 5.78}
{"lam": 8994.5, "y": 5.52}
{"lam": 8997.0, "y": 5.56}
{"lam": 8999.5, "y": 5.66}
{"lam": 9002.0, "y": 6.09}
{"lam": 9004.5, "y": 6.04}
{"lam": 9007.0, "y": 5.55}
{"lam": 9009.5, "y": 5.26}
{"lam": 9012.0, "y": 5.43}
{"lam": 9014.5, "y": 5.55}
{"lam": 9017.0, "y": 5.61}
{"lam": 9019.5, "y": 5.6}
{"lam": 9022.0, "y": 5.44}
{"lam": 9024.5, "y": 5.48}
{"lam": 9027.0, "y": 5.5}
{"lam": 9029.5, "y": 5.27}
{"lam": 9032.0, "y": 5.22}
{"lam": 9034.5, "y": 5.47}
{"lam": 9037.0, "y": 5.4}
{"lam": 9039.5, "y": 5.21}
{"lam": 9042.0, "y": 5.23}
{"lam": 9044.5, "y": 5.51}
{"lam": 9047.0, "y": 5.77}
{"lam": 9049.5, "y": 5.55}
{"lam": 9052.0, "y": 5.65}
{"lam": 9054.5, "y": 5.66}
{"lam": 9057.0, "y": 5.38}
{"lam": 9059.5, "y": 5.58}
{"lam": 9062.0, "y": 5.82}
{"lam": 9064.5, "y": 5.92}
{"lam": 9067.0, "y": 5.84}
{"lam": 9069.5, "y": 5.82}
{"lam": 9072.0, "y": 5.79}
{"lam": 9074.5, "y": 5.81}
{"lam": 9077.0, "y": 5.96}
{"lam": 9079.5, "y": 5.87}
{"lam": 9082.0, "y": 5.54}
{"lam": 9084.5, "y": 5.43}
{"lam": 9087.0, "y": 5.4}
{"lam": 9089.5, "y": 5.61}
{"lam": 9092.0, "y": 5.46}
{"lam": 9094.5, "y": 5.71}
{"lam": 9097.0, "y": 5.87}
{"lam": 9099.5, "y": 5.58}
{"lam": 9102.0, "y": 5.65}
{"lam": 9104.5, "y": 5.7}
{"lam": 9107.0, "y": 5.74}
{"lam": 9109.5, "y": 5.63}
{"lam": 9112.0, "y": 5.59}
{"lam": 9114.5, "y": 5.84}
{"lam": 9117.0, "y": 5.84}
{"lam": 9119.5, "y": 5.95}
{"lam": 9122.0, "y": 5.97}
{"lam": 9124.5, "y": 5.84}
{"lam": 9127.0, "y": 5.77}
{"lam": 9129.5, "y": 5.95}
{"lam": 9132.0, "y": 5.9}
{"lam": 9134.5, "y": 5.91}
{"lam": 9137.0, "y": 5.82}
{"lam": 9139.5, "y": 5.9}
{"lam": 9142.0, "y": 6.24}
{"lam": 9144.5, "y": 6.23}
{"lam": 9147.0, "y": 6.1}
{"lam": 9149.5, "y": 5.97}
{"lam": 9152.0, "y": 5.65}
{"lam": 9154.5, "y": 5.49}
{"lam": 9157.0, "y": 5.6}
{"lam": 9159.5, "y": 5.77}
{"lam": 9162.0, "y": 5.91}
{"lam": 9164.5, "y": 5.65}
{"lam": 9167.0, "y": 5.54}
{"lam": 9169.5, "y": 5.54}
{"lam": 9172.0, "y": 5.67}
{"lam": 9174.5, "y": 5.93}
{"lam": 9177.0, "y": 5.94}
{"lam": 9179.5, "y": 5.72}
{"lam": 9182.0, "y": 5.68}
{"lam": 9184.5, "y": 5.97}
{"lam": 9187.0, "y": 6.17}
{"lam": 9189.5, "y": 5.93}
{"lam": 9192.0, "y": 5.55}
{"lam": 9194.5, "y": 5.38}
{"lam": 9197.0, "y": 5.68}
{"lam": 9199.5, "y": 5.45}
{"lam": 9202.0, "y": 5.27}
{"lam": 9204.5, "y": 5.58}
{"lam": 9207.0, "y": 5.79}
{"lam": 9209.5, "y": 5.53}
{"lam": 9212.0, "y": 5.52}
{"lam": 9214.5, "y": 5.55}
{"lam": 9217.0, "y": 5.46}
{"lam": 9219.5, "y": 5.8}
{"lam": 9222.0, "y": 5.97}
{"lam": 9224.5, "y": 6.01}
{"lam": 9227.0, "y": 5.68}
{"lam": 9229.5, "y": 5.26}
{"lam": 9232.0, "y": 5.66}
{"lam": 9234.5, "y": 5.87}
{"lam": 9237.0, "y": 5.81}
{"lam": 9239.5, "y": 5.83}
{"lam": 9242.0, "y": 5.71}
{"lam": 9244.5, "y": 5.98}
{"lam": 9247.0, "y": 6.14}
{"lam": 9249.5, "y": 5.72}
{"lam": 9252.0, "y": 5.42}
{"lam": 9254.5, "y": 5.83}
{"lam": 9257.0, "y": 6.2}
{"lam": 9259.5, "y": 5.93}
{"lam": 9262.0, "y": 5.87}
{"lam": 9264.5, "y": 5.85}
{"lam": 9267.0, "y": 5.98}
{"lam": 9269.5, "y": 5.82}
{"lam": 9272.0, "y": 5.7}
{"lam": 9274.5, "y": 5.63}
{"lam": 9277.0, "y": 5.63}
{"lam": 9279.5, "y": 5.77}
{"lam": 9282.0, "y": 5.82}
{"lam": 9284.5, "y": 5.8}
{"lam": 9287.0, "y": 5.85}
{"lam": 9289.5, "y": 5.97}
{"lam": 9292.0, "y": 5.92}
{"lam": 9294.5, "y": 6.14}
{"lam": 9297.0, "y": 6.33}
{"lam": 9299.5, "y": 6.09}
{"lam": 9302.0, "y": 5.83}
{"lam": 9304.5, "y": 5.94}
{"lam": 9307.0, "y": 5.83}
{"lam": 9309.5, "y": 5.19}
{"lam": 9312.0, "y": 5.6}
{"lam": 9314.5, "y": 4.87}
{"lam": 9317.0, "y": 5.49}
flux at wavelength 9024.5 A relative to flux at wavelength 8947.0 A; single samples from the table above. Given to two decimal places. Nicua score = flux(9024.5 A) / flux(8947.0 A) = 1.01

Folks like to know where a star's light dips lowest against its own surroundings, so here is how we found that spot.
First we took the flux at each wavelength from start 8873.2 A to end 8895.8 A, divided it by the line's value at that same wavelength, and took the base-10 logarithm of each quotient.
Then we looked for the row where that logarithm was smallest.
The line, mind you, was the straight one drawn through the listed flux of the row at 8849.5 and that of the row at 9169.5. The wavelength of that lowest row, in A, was 8884.5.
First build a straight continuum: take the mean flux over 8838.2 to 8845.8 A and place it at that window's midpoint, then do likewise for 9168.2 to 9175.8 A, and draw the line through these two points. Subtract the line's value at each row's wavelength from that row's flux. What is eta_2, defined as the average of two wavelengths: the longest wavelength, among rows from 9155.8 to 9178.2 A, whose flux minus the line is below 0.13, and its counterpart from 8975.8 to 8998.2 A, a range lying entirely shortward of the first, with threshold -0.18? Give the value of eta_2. 9084.5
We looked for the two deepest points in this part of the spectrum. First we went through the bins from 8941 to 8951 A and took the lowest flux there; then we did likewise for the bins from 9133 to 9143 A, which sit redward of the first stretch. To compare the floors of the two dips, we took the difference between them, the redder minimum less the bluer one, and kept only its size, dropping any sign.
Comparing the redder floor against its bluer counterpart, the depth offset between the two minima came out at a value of 0.38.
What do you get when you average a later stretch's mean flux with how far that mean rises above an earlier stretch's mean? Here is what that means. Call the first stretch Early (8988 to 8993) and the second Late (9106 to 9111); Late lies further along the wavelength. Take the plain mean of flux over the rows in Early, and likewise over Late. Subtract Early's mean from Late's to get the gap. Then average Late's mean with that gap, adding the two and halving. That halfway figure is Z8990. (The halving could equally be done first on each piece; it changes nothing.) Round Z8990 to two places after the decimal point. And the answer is 2.81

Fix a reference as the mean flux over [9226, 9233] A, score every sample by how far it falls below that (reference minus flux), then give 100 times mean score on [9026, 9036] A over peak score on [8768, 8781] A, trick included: 57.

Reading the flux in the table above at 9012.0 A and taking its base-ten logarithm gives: 0.73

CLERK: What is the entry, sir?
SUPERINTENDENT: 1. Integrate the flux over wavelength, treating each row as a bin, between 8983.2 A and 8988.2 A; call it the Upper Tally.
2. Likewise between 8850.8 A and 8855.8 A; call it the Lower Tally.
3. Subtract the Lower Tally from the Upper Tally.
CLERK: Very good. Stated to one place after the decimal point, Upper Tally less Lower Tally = -1.5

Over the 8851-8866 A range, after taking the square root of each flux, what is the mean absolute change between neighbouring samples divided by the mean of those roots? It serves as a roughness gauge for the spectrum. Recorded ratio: 0.0122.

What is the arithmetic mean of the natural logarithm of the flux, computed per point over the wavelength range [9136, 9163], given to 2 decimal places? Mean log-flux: 1.77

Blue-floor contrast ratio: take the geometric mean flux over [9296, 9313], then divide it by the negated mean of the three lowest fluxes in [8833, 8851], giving -1.036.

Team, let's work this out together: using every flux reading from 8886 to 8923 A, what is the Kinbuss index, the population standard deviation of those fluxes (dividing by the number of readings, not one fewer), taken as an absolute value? 0.41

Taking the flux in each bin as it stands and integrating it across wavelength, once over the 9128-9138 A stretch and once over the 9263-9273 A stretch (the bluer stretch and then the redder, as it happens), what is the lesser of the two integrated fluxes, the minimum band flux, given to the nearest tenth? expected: 58.4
